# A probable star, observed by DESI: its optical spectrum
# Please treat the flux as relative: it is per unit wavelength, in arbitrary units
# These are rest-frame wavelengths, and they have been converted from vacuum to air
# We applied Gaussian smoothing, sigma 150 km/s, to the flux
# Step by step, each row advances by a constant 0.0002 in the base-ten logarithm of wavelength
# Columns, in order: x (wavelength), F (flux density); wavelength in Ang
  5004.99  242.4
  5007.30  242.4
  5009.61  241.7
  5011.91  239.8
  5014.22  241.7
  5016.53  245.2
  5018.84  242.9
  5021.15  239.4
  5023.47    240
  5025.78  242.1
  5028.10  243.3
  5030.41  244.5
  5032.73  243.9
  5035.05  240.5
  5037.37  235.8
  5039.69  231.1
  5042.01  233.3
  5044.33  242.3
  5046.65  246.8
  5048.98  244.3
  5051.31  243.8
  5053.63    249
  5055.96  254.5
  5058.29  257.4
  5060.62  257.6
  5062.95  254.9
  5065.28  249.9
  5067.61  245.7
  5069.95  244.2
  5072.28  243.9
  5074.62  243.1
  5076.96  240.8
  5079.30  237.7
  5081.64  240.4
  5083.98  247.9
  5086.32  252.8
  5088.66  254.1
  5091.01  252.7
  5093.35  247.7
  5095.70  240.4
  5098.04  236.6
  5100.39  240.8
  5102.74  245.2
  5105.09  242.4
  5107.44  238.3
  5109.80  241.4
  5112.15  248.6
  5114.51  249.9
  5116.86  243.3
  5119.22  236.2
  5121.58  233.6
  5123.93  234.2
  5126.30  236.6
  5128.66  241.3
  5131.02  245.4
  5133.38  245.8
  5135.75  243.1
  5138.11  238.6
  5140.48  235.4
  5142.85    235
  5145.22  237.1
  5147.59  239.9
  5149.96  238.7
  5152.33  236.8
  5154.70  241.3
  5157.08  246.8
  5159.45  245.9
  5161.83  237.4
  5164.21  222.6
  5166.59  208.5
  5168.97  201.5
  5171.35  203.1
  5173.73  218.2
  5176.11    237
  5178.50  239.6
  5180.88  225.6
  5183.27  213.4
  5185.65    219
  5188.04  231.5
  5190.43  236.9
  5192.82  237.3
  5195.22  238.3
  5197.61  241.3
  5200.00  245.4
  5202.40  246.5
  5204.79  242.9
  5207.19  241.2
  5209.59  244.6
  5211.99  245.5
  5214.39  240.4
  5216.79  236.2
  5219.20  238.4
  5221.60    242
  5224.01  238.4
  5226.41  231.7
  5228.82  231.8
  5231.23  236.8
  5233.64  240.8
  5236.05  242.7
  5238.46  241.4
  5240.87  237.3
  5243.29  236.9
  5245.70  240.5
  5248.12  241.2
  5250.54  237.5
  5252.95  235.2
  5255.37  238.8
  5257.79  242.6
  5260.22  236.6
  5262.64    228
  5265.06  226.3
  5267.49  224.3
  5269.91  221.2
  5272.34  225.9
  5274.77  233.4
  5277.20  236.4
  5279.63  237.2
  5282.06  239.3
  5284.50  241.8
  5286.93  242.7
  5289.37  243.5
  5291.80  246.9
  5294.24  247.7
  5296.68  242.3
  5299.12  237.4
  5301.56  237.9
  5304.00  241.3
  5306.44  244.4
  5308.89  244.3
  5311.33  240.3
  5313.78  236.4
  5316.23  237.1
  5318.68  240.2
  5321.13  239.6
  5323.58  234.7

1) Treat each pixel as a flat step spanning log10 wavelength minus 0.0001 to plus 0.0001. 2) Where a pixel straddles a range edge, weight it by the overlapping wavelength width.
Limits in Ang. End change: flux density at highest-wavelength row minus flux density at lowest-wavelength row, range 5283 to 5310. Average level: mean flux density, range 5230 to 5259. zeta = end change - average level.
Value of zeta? -237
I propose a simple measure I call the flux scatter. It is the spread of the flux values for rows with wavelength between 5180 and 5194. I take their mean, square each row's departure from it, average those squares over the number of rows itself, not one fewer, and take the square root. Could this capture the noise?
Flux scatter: 8.9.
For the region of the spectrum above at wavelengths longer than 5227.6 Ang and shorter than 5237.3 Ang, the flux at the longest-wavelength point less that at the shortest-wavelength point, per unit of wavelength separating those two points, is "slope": 1.5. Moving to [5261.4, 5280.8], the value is 0.5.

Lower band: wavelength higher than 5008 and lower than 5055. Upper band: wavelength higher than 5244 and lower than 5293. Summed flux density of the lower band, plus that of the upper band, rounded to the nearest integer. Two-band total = 9551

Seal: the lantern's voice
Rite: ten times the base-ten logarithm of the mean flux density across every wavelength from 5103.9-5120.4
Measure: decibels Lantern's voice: 23.9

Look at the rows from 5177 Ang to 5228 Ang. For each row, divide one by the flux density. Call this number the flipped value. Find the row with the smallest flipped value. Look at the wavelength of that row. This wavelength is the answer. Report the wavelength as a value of 5202.40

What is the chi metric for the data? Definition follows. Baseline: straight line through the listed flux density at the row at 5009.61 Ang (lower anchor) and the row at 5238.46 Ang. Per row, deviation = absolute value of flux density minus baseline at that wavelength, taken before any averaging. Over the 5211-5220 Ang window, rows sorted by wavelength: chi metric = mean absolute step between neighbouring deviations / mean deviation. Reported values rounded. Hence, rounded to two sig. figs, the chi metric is 0.94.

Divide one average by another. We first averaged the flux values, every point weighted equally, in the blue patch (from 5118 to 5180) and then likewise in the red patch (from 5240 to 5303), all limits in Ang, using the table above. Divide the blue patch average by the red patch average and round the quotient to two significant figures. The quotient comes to 0.99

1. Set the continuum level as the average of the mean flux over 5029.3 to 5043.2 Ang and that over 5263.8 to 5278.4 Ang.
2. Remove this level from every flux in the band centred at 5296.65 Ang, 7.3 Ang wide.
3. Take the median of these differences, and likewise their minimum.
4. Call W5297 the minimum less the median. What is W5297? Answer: -4.9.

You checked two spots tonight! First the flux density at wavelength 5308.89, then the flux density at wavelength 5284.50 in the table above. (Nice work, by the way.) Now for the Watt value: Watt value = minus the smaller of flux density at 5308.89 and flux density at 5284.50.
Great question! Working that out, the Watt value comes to -242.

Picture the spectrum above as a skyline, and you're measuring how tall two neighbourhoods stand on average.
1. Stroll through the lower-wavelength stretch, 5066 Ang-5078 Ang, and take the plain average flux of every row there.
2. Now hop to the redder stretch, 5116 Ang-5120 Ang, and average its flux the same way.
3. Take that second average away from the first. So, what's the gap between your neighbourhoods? 4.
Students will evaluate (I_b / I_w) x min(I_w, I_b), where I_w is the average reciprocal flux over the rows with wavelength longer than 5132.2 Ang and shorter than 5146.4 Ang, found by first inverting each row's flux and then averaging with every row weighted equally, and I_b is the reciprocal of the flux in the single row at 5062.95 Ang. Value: 0.0037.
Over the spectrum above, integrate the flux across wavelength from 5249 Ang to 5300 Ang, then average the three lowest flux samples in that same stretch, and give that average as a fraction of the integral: 0.0186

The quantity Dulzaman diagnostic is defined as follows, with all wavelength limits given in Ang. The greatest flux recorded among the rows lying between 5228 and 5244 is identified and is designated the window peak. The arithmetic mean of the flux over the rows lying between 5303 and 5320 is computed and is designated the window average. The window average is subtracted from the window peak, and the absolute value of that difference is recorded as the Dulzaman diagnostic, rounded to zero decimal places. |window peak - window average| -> 2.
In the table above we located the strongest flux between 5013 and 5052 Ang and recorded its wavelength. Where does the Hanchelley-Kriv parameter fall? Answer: 5046.65 Ang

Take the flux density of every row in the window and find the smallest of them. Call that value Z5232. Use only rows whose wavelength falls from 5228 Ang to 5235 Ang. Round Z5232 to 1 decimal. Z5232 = 231.8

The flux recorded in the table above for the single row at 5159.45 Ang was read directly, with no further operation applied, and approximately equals 245.9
